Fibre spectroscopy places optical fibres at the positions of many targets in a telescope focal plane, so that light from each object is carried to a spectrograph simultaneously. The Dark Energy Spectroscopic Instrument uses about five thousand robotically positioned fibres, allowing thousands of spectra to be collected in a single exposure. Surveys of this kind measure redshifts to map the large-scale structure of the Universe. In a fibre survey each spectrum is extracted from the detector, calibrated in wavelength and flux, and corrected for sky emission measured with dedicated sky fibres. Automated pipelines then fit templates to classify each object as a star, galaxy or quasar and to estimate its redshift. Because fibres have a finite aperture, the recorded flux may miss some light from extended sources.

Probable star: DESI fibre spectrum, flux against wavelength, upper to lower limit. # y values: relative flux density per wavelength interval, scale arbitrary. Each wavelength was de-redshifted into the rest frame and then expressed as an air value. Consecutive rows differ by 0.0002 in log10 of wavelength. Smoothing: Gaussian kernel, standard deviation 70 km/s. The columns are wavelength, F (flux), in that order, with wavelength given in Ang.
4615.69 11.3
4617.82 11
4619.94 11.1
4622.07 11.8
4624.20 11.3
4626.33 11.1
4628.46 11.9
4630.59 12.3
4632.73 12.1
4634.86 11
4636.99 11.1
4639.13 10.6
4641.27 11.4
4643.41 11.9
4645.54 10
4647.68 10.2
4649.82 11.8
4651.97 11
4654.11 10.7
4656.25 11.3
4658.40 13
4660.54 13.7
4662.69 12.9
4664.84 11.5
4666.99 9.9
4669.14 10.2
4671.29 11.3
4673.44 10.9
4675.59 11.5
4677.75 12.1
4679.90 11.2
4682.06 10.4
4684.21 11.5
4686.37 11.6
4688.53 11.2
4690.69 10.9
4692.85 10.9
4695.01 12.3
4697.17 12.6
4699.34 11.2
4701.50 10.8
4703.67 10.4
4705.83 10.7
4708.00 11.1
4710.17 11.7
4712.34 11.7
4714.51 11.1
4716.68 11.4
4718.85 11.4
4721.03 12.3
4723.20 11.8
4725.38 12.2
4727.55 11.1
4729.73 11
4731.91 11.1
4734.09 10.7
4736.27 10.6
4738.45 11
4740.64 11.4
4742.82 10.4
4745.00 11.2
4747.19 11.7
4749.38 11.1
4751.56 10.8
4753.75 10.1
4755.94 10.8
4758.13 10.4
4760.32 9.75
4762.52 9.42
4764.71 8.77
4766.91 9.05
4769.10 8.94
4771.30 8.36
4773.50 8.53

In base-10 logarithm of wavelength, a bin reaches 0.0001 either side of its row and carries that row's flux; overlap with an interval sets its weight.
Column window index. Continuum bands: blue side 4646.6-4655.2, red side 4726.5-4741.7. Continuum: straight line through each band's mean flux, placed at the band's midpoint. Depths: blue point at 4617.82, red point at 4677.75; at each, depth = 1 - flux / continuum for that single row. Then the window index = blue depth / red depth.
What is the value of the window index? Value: 0.1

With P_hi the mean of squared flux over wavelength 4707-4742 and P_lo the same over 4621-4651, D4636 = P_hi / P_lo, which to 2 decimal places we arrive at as 1.00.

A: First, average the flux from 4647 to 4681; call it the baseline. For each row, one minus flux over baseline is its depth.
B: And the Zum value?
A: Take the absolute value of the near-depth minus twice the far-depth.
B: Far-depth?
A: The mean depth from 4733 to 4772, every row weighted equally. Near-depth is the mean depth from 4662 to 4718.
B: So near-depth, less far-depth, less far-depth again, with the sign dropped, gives 0.19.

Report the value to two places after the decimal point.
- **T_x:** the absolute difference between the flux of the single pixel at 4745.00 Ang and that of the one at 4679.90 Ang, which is 0.00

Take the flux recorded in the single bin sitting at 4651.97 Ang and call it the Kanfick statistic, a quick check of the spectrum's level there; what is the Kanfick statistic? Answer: 11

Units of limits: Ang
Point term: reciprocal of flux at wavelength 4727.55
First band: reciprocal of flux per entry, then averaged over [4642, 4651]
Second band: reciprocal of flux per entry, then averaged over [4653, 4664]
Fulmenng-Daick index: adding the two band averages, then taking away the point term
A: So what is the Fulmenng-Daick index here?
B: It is 0.083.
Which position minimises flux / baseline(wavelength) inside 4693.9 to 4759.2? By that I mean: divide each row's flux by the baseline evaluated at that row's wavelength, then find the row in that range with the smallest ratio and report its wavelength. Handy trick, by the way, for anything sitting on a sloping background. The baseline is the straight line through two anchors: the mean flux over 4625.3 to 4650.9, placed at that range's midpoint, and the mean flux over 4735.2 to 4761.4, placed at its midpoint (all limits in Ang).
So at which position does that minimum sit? 4753.75 Ang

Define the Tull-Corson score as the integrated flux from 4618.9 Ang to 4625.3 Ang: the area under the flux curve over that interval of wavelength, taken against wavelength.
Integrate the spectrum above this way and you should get 73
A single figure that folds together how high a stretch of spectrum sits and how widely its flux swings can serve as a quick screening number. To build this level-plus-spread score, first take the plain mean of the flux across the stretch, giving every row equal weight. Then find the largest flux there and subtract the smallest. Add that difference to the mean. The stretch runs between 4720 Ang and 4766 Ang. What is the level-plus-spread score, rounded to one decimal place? 14.4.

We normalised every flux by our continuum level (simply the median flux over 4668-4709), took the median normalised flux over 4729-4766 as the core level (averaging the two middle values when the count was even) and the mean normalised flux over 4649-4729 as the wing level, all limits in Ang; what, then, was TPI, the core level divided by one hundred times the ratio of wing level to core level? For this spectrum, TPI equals 0.0091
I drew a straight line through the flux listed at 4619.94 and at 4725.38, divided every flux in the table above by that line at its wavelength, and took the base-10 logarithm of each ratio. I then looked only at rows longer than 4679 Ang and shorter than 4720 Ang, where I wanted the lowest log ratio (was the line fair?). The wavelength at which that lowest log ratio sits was 4703.67 Ang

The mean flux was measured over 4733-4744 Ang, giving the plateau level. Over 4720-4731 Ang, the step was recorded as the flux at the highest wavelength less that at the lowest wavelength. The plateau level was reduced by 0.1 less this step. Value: 9.4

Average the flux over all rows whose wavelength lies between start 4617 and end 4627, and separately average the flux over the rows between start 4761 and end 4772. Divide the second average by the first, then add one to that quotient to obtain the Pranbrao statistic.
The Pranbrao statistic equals 1.79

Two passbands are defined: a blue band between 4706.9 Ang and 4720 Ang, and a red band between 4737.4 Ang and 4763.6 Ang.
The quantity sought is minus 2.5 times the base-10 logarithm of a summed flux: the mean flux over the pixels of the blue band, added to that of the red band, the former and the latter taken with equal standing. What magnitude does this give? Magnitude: -3.36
